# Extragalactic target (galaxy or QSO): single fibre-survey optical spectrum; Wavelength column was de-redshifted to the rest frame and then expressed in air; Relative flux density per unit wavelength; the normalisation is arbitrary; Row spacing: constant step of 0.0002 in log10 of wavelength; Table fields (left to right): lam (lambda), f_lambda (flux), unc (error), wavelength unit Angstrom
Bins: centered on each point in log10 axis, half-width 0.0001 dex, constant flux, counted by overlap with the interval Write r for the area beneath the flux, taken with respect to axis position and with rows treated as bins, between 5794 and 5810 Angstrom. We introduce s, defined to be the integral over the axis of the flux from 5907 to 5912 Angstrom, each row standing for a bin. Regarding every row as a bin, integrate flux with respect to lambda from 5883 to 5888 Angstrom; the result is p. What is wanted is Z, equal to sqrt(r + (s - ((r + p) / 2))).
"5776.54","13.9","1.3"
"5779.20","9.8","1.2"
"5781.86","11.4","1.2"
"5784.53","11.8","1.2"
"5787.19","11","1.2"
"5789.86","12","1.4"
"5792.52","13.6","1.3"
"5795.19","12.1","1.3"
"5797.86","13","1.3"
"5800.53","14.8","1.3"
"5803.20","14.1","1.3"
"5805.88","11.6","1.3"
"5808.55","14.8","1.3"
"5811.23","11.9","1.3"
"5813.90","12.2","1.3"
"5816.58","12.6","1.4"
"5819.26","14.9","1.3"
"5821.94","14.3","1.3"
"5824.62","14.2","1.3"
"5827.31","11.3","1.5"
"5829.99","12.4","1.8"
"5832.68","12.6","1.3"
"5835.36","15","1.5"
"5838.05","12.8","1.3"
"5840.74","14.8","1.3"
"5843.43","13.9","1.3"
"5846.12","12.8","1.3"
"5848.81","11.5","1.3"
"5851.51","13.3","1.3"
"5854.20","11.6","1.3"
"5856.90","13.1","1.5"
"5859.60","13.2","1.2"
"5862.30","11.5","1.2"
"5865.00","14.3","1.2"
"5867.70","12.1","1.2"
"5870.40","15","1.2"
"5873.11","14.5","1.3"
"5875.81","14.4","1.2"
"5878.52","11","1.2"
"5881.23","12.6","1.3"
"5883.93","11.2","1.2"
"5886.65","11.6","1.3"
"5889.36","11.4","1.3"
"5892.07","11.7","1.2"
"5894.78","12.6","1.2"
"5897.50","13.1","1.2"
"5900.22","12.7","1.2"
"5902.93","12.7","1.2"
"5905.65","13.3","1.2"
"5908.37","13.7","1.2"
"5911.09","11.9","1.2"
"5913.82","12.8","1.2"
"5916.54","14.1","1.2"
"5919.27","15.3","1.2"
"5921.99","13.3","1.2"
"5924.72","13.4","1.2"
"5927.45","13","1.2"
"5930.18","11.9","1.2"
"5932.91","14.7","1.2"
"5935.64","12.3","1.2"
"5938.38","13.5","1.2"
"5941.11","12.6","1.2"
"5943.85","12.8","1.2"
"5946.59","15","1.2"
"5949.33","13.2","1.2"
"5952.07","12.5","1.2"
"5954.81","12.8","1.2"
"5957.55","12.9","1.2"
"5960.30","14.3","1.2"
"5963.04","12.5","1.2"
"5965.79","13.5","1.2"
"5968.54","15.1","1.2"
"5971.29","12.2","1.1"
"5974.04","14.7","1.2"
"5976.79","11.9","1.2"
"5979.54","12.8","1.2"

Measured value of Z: 12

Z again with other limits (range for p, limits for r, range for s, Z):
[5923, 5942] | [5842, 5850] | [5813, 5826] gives 10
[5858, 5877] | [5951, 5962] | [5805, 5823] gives 13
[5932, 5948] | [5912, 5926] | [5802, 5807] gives 7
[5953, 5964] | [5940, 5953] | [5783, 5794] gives 12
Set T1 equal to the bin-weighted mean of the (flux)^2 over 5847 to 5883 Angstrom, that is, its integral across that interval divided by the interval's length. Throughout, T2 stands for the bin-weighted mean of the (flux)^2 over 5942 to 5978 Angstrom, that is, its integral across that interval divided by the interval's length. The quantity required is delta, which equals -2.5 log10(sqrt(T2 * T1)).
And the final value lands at -5.60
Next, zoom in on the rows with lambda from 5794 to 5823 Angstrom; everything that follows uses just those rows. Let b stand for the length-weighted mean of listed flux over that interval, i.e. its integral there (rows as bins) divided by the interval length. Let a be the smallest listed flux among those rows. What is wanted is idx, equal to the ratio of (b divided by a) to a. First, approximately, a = 11.6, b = 13.3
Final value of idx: 0.099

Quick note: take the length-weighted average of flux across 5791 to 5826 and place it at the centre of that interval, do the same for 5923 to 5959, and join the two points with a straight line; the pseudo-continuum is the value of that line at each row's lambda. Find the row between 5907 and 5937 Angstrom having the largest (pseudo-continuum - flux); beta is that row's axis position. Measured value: 5911.09 Angstrom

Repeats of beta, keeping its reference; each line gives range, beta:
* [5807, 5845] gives 5827.31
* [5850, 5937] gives 5878.52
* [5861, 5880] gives 5878.52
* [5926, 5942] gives 5930.18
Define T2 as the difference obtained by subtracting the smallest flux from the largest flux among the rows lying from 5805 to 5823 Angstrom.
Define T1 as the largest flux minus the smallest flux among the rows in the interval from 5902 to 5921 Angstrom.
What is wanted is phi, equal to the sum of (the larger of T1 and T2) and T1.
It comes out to 6.8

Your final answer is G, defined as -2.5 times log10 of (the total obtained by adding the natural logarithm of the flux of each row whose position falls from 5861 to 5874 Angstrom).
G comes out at -2.783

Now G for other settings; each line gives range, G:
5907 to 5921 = -2.786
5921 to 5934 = -2.778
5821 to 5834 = -2.767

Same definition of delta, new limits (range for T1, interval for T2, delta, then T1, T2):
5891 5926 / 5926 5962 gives -5.60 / 173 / 175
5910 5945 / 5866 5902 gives -5.56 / 176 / 161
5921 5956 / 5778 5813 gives -5.55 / 174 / 157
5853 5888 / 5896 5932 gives -5.58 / 165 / 175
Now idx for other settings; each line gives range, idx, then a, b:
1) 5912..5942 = 0.094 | 11.9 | 13.3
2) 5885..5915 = 0.096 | 11.4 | 12.5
